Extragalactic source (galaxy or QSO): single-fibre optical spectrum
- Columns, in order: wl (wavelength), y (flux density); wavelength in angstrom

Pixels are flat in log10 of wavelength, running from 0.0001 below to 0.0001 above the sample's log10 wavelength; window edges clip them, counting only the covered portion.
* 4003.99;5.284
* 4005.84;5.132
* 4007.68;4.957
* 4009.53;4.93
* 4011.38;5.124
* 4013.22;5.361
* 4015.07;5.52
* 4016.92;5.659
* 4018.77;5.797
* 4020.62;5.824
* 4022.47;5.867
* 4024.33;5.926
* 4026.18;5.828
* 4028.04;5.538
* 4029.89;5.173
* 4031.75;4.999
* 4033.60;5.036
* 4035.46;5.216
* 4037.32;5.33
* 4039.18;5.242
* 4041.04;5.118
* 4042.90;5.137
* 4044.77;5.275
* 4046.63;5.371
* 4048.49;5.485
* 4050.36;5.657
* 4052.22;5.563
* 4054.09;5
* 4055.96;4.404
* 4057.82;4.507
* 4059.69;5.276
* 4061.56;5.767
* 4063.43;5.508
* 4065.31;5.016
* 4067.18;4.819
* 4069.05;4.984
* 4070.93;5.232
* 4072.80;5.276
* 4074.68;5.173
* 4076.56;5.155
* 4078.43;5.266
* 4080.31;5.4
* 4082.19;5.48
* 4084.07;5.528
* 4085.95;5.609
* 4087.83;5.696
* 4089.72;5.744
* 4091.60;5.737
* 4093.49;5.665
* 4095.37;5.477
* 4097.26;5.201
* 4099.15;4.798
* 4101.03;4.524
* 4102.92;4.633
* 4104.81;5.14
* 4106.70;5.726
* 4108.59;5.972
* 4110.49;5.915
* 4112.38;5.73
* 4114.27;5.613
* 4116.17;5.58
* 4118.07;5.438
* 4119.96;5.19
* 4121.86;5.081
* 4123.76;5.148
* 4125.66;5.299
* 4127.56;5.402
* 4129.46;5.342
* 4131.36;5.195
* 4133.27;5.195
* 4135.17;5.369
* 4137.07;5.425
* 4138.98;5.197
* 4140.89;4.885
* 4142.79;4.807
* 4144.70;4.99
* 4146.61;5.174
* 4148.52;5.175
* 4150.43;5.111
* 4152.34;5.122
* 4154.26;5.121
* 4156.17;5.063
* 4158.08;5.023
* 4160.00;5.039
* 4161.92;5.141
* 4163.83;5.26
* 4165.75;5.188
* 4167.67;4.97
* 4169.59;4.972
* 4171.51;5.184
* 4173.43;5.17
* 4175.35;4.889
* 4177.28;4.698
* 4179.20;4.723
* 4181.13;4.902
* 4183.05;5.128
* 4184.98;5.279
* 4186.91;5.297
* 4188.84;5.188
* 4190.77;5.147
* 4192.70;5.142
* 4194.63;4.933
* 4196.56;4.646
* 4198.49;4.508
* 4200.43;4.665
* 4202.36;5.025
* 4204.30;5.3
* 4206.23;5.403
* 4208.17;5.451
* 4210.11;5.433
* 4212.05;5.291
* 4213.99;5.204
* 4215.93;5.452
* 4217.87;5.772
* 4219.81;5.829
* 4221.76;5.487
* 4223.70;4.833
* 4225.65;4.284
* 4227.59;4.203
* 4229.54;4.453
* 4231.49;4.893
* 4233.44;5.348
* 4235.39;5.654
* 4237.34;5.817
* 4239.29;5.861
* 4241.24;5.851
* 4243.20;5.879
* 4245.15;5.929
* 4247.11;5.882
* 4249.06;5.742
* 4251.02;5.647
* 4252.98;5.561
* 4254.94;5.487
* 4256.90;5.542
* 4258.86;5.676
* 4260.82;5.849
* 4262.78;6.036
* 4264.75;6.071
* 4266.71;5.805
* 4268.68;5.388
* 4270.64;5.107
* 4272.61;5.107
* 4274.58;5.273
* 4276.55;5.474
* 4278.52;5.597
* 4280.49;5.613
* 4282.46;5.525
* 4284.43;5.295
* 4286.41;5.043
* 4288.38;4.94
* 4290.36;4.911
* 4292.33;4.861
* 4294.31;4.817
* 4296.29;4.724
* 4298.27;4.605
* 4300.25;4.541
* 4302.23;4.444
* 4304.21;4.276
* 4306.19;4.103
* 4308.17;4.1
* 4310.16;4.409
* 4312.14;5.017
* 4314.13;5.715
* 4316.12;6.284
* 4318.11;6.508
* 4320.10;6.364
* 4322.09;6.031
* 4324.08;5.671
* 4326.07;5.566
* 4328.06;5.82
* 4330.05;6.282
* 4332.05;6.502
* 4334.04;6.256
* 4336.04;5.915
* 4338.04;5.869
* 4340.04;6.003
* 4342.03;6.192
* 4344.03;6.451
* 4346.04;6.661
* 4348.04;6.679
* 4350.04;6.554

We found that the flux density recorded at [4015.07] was 5.52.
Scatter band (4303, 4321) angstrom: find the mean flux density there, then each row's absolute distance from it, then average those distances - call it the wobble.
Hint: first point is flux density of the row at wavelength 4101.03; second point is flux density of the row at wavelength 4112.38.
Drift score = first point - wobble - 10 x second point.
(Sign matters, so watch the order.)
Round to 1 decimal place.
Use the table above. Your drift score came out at -53.7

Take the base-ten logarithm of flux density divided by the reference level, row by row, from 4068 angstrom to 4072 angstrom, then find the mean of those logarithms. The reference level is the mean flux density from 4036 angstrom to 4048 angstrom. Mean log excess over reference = -0.01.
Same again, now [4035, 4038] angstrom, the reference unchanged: 0.00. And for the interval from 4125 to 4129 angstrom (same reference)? 0.01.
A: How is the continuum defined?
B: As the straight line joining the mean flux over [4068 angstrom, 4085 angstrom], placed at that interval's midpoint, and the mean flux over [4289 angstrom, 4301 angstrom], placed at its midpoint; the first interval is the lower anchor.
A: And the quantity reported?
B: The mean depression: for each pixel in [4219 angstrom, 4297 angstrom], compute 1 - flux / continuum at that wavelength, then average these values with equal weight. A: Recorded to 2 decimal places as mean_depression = -0.11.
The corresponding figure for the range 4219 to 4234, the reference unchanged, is 0.00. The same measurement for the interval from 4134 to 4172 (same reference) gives 0.00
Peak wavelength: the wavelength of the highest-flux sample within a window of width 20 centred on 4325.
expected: 4318.11 angstrom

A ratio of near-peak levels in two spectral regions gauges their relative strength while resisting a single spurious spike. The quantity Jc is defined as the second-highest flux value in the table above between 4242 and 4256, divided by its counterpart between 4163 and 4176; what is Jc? 1.13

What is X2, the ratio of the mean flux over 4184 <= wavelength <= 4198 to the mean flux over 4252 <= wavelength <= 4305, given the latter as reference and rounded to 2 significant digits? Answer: 0.97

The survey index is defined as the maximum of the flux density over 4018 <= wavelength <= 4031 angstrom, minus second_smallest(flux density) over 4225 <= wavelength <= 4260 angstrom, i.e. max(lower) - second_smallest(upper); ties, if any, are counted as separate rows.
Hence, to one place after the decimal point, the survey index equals 1.6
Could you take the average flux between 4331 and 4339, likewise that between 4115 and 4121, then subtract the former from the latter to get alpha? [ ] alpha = -0.73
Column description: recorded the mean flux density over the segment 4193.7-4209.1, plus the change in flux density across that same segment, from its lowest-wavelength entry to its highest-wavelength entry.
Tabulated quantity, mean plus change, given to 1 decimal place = 5.5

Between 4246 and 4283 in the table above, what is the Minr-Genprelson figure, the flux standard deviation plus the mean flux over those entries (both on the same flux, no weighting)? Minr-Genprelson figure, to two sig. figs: 5.9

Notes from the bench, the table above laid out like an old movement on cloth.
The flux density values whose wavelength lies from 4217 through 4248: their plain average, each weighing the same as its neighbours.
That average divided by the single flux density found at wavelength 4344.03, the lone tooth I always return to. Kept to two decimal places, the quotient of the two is 0.83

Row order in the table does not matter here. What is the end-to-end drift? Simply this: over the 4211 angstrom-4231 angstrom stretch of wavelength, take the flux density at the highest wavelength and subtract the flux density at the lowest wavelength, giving -0.84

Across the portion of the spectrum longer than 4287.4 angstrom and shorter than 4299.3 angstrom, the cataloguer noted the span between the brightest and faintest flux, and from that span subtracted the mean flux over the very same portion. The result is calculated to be -4.5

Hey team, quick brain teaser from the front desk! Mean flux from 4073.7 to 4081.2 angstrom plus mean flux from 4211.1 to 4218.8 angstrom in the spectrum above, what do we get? 10.7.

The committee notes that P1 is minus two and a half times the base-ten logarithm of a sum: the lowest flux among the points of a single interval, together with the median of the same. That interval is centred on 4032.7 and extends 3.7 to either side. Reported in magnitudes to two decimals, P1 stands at -2.51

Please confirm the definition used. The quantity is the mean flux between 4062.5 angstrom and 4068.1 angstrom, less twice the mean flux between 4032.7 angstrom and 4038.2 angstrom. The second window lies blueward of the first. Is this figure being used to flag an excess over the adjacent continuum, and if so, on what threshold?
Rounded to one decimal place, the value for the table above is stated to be -5.3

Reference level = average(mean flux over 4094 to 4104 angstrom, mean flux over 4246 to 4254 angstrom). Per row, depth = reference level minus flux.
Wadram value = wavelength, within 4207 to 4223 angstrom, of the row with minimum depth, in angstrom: 4219.81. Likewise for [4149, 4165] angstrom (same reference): 4163.83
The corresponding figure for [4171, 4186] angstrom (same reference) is 4184.98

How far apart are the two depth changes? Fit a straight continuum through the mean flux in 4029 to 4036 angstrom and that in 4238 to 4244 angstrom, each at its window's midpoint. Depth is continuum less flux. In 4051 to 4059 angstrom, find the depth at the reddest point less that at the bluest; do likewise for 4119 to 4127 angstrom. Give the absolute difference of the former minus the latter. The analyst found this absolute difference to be 1.2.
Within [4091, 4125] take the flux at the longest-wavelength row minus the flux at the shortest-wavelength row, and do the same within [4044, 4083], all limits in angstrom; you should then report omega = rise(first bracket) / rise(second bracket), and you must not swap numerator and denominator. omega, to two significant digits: -2.9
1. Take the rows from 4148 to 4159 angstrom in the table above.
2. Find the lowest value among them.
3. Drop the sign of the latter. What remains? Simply 5.0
